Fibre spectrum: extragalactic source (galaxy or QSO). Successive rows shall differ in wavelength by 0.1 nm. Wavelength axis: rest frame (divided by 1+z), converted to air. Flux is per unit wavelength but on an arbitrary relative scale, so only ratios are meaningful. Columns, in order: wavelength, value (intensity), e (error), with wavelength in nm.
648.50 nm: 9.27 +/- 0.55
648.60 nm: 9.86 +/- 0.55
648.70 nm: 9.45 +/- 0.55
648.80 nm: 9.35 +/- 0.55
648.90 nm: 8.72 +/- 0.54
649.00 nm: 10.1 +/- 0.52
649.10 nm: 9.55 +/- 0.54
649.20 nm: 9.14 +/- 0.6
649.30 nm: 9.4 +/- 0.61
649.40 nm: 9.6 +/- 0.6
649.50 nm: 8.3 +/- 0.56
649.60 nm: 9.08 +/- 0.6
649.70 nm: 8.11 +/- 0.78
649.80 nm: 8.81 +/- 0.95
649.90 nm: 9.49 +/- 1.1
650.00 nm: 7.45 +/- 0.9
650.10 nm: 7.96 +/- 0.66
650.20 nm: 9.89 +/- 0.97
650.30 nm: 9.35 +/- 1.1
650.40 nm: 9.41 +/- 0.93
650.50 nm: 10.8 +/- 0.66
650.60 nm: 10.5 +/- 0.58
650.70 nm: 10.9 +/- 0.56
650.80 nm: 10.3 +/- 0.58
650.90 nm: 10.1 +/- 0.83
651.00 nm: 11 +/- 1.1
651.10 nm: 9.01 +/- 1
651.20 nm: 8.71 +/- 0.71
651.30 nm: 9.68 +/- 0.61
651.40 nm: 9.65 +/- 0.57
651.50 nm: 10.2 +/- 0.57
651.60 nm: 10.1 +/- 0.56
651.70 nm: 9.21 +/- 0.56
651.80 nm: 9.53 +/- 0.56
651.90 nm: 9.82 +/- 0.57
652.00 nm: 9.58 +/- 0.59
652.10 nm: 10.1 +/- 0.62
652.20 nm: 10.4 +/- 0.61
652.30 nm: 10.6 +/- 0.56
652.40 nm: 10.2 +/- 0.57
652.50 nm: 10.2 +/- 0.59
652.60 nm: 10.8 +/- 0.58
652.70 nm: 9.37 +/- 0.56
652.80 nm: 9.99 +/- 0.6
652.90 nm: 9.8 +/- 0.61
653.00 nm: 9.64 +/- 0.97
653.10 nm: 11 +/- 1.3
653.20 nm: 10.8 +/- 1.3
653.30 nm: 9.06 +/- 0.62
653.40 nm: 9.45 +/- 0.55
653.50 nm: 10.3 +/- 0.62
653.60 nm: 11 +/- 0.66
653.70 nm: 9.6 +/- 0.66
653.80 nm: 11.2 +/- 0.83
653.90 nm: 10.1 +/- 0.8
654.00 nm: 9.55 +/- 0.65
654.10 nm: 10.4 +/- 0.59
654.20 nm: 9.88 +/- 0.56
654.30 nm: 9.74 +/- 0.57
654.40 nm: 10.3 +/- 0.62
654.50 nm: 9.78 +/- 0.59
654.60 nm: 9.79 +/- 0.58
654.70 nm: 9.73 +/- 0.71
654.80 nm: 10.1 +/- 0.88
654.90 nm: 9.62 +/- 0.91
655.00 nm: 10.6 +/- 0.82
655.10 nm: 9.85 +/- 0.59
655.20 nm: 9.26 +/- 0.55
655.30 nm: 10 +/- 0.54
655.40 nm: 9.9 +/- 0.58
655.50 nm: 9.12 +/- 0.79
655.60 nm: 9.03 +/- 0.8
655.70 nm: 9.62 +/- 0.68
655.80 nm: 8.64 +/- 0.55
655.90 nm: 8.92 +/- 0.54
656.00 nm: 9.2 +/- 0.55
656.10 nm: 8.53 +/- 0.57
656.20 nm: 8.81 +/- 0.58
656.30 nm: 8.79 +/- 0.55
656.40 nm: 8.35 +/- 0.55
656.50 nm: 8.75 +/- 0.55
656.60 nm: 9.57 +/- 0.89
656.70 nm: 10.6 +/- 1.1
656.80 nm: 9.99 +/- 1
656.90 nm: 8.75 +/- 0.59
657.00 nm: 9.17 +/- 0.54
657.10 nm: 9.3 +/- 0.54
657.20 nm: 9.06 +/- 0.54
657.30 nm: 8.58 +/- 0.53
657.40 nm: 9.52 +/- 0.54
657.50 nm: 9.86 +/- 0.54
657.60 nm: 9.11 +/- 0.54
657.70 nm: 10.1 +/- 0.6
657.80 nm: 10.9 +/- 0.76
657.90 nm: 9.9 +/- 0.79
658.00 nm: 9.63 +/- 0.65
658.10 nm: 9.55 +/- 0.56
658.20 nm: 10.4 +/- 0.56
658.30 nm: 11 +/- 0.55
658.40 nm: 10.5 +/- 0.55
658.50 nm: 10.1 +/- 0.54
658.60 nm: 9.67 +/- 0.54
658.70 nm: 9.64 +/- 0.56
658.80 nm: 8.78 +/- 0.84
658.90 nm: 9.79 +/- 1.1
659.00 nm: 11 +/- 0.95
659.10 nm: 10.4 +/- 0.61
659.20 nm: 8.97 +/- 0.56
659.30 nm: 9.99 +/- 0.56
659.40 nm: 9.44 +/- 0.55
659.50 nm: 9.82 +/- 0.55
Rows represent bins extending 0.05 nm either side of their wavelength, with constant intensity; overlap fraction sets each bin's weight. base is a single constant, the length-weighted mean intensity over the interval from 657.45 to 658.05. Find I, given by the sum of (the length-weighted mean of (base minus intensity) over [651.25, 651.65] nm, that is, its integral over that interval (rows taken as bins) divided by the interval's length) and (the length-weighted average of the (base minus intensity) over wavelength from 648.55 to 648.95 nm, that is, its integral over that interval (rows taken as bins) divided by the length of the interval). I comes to 0.6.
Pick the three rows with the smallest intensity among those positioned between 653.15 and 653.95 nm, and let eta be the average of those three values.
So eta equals 9.4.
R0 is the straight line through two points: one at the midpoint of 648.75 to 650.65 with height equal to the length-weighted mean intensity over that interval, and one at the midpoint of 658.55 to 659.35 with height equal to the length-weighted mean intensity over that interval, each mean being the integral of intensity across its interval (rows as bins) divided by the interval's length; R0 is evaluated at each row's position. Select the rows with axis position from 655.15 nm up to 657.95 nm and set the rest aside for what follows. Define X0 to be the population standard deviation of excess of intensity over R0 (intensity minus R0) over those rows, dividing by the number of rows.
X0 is 0.62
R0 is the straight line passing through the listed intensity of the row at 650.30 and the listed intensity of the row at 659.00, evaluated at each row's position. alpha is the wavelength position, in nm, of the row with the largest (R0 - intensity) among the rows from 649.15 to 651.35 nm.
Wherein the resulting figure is 650.00 nm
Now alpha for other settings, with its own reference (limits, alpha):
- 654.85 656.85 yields 656.40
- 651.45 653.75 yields 653.30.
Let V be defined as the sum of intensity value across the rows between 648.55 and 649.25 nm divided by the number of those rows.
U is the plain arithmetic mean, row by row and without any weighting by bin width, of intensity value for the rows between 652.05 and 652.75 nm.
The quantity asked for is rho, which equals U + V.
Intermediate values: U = 10.2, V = 9.5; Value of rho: 19.7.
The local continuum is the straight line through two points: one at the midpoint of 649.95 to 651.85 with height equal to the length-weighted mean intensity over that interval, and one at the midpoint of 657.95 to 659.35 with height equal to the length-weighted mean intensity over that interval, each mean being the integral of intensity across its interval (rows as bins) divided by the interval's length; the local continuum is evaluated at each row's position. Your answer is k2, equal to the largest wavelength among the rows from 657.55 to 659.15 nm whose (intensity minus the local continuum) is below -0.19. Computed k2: 658.80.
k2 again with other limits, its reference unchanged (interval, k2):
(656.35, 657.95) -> 657.60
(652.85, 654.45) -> 654.00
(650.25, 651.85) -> 651.70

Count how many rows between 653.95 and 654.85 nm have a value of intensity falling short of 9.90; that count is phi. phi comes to 6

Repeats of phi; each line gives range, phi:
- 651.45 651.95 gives 3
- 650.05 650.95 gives 4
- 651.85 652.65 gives 2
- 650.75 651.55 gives 4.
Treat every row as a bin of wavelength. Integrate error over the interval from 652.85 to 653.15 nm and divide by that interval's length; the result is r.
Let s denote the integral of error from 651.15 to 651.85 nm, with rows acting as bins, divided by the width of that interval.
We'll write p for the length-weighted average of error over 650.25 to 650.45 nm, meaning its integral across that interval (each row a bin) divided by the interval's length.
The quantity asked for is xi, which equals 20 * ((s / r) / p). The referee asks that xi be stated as 12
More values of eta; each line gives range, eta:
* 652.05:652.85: 9.8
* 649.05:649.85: 8.4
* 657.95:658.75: 9.6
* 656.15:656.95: 8.6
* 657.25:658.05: 9.1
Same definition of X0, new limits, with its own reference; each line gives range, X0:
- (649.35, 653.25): 0.81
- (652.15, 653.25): 0.50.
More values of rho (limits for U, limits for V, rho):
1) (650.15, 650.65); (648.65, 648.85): 19.4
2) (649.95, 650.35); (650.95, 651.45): 18.3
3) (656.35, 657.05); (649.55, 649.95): 18.2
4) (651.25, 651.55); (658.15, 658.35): 20.5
